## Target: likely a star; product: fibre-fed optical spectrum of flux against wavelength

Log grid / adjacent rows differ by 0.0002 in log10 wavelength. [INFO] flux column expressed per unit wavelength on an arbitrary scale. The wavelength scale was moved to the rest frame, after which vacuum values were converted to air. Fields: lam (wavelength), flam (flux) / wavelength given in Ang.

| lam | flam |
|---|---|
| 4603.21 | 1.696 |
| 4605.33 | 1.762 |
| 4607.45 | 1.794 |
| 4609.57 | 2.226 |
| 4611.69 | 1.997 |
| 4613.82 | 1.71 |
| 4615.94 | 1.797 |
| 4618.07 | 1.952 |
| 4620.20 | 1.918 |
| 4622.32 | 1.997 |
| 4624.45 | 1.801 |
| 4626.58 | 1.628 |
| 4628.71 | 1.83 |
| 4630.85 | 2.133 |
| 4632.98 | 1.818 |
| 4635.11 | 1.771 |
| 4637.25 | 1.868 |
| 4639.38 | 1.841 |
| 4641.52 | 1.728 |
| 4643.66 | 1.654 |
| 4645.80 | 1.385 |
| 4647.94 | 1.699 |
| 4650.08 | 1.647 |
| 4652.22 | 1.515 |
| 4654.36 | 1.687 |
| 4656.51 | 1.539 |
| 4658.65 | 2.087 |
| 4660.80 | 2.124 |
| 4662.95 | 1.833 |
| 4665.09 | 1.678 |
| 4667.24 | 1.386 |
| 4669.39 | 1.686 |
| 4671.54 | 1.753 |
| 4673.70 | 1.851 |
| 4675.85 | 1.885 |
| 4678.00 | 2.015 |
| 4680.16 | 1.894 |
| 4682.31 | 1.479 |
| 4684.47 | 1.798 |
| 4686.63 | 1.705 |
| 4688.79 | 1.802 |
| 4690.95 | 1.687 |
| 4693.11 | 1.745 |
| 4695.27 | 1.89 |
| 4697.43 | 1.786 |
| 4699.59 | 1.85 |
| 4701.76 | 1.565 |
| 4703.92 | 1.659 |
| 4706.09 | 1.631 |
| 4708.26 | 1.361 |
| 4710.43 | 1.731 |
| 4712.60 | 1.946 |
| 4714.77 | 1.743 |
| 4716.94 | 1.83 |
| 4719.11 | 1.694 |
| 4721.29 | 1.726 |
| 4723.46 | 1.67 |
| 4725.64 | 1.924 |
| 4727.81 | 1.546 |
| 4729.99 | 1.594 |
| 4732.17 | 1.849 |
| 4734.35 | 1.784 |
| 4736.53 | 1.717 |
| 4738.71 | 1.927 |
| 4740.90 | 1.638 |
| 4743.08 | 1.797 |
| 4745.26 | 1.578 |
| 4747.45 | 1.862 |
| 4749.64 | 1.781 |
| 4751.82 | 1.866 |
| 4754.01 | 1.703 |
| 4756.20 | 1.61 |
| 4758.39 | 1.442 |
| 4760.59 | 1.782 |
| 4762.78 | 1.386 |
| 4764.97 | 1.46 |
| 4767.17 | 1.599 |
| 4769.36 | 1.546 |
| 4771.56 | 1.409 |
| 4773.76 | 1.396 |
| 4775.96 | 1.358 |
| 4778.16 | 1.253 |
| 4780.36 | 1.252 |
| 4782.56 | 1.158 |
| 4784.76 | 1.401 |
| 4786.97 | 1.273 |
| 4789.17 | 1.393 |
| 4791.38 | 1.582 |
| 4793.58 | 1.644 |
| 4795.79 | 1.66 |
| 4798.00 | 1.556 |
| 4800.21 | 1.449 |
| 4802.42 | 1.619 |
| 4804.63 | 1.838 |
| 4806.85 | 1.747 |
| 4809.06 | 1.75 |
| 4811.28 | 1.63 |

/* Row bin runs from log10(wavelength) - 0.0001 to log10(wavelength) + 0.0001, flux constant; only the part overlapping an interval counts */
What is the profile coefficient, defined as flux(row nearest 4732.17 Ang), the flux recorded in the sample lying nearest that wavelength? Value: 1.849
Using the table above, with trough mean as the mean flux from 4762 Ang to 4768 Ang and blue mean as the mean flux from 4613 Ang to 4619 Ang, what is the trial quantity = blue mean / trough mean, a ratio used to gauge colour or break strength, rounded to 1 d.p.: 1.2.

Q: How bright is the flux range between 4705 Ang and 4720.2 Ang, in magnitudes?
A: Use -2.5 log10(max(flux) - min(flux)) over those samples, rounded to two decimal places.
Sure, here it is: 0.58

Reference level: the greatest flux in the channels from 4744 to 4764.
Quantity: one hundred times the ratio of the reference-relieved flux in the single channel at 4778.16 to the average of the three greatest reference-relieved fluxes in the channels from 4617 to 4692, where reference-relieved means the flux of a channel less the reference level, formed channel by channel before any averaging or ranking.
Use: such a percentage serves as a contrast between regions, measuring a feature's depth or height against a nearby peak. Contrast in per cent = -247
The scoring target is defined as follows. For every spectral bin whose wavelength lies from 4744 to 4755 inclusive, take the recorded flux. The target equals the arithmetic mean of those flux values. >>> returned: 1.76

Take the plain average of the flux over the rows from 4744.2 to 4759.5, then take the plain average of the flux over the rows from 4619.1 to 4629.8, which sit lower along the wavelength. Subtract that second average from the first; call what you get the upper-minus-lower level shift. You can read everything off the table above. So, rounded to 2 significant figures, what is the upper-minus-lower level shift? -0.14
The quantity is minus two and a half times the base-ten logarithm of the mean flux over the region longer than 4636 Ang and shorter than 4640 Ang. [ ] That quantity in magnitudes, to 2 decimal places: -0.67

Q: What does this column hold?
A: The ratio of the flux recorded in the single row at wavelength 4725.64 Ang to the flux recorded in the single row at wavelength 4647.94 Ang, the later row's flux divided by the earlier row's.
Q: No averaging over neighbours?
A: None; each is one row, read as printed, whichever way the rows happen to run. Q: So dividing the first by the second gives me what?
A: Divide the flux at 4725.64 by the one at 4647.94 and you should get 1.13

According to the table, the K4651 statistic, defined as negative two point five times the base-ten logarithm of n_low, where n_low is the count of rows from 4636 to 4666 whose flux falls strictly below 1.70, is -2.3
